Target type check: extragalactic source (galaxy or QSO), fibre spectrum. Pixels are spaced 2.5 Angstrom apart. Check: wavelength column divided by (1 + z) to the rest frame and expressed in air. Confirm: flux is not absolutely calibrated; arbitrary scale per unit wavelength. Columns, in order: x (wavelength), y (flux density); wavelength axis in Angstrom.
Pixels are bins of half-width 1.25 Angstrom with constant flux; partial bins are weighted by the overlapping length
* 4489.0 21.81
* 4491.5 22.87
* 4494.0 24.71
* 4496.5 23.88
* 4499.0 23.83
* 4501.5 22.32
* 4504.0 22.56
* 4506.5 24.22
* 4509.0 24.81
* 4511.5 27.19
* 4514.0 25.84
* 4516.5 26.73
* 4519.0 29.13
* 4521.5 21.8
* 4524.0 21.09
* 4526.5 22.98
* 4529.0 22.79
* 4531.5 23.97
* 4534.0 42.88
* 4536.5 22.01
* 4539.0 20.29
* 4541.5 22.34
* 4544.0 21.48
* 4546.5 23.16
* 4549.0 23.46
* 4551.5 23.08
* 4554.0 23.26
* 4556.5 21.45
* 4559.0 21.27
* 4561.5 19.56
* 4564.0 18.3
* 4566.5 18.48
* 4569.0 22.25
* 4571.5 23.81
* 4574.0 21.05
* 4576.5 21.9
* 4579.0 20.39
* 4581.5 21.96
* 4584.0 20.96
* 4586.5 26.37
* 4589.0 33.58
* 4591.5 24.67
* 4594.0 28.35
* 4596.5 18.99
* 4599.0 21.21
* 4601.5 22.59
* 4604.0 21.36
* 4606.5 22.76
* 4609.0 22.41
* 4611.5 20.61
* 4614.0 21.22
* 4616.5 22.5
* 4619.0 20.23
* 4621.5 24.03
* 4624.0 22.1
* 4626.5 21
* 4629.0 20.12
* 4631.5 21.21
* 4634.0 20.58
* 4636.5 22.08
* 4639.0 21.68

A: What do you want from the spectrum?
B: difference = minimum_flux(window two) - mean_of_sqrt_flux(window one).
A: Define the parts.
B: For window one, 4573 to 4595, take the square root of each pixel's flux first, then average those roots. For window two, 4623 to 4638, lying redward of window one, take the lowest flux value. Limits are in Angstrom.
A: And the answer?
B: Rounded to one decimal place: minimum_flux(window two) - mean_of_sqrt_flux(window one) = 15.2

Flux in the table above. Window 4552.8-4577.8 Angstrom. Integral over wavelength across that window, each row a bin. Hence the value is 528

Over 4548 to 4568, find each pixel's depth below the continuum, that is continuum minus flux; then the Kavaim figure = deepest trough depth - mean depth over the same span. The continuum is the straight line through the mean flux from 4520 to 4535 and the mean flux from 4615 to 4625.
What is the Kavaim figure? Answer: 2.6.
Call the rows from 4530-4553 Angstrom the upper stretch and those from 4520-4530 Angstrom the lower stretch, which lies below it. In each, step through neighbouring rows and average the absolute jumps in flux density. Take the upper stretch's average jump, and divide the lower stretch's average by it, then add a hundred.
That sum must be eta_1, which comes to 100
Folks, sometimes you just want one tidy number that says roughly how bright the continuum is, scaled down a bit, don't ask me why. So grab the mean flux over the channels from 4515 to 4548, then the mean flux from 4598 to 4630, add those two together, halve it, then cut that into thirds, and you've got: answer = 7.73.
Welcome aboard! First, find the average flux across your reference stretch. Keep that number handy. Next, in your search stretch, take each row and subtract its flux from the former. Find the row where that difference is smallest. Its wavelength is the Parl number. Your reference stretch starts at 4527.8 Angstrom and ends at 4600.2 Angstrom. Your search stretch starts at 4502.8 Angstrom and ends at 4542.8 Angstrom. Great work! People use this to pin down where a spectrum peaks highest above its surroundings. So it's 4534.0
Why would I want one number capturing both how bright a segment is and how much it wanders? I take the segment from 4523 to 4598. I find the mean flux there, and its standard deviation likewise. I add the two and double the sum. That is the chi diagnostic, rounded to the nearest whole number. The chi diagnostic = 56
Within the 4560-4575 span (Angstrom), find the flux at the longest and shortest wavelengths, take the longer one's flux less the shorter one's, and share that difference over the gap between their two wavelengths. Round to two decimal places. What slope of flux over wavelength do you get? 0.12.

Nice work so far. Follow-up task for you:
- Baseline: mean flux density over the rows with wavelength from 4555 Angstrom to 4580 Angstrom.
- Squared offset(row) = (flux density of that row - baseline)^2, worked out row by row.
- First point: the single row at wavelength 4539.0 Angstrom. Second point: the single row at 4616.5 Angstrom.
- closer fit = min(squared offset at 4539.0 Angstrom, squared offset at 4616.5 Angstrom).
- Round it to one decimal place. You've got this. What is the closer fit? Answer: 0.3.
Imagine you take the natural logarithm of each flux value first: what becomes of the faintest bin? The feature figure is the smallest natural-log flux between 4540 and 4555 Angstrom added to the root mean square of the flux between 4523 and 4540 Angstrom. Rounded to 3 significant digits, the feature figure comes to 29.3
